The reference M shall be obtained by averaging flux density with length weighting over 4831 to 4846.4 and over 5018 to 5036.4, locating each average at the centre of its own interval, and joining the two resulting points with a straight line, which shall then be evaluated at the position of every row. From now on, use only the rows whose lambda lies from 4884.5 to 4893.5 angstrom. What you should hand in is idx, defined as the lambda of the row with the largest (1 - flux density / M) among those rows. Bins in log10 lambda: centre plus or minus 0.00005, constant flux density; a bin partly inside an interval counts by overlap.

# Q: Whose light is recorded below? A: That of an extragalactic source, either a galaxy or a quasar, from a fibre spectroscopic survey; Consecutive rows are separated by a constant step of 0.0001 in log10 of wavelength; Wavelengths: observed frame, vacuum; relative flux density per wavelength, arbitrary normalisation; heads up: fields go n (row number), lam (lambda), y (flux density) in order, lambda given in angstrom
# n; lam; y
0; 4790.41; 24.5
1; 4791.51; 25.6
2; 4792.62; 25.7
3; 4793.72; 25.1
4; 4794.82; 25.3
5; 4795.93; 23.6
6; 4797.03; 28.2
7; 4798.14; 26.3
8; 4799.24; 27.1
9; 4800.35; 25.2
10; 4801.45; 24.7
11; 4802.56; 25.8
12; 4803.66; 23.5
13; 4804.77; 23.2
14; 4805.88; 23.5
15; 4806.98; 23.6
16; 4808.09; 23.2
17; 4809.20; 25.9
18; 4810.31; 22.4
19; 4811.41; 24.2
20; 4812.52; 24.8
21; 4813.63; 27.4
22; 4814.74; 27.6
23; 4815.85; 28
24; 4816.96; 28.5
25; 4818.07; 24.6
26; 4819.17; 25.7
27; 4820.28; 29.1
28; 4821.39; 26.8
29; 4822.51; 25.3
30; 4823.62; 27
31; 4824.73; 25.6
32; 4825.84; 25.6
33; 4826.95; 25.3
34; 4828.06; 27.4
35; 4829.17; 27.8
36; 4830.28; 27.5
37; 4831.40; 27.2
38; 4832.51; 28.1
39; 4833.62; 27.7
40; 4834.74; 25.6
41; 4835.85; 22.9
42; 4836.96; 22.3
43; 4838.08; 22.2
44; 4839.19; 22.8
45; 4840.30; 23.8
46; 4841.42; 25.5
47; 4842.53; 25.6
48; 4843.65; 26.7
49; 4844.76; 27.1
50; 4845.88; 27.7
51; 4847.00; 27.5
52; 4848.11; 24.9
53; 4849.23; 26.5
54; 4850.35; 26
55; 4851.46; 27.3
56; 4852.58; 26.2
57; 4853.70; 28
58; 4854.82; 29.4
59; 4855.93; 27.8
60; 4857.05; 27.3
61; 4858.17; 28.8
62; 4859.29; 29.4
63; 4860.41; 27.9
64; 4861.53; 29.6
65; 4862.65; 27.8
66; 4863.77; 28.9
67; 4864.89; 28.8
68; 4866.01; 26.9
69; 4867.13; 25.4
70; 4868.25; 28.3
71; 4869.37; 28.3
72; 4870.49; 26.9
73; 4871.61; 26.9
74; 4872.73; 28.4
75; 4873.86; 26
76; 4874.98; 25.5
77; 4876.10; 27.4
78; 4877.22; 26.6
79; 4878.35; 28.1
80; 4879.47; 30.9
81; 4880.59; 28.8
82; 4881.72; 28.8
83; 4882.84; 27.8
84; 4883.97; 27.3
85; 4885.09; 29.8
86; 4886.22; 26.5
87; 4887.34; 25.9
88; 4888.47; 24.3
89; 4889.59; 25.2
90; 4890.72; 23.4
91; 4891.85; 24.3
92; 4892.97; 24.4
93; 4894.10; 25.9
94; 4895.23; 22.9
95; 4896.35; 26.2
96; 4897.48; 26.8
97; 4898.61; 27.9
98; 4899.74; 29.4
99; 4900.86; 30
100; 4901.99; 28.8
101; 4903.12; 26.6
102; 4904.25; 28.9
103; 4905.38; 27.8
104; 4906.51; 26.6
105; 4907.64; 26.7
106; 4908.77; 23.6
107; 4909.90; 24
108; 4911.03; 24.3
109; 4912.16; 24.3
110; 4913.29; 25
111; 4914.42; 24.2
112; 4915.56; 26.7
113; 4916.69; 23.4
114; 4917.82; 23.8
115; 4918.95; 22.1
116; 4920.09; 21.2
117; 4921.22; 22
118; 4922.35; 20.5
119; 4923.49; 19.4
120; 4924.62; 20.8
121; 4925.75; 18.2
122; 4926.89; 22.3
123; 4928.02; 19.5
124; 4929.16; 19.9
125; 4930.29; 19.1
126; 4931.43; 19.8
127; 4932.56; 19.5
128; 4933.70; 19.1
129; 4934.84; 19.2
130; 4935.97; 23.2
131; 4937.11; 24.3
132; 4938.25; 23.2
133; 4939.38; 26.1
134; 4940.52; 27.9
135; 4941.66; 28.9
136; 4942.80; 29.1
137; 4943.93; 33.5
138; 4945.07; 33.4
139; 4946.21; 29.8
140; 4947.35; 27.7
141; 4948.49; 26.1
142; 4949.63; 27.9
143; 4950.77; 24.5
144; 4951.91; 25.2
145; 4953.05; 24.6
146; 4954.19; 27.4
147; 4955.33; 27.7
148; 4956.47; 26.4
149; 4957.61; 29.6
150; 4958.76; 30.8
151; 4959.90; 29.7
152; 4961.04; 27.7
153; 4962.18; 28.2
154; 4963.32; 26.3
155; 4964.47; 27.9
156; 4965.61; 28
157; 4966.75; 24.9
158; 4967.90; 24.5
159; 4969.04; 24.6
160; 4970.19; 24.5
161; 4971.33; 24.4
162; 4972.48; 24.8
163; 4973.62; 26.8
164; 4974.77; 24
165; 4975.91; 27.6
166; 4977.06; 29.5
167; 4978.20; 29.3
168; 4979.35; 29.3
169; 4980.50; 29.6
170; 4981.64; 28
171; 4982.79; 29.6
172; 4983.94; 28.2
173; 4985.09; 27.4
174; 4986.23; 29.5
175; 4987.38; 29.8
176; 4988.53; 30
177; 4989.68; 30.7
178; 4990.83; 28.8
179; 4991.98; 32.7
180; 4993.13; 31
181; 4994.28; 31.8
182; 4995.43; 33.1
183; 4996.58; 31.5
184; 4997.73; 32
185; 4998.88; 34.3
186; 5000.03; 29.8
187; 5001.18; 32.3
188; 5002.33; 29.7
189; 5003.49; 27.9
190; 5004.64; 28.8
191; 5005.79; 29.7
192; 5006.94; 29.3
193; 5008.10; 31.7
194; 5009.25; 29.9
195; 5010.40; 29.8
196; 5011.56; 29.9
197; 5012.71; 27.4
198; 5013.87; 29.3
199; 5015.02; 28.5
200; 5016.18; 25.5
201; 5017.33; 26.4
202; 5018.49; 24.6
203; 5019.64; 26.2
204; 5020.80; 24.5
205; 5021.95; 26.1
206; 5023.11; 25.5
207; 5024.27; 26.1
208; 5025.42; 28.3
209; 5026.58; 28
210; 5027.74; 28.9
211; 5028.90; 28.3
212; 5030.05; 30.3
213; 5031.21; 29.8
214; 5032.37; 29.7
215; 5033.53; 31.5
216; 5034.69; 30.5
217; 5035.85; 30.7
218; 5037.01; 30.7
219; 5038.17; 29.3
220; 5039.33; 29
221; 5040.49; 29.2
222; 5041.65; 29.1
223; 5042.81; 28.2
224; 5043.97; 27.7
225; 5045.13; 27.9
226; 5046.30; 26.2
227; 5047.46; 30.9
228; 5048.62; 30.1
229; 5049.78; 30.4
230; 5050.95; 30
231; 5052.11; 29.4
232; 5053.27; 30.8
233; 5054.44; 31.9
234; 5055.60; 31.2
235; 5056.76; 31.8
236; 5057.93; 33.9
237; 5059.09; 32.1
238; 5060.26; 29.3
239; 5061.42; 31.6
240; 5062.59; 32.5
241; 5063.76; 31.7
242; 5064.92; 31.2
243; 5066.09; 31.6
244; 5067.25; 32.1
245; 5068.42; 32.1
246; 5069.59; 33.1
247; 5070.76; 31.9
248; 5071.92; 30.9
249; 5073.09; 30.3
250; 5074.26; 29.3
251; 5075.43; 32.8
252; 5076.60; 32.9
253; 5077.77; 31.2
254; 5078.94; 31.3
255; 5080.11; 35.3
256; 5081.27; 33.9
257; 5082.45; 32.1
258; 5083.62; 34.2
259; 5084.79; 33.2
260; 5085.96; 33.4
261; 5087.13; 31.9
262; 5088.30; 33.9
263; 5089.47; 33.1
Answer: 4890.72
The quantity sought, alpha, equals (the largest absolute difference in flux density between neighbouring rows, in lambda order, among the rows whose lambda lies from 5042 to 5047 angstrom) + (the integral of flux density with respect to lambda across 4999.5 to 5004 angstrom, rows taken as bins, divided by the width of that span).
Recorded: 31.6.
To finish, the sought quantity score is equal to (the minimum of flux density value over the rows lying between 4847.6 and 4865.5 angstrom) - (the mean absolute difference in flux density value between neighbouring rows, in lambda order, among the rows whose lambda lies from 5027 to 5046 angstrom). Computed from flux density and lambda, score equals 24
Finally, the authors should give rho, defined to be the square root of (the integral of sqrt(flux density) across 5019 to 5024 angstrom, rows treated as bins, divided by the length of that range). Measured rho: 2.25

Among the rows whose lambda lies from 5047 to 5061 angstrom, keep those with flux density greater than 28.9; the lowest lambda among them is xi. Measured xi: 5047.46 angstrom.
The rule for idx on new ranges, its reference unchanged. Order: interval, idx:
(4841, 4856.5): 4848.11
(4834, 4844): 4838.08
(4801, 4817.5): 4810.31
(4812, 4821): 4818.07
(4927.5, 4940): 4933.70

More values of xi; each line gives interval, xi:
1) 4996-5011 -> 4996.58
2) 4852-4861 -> 4854.82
